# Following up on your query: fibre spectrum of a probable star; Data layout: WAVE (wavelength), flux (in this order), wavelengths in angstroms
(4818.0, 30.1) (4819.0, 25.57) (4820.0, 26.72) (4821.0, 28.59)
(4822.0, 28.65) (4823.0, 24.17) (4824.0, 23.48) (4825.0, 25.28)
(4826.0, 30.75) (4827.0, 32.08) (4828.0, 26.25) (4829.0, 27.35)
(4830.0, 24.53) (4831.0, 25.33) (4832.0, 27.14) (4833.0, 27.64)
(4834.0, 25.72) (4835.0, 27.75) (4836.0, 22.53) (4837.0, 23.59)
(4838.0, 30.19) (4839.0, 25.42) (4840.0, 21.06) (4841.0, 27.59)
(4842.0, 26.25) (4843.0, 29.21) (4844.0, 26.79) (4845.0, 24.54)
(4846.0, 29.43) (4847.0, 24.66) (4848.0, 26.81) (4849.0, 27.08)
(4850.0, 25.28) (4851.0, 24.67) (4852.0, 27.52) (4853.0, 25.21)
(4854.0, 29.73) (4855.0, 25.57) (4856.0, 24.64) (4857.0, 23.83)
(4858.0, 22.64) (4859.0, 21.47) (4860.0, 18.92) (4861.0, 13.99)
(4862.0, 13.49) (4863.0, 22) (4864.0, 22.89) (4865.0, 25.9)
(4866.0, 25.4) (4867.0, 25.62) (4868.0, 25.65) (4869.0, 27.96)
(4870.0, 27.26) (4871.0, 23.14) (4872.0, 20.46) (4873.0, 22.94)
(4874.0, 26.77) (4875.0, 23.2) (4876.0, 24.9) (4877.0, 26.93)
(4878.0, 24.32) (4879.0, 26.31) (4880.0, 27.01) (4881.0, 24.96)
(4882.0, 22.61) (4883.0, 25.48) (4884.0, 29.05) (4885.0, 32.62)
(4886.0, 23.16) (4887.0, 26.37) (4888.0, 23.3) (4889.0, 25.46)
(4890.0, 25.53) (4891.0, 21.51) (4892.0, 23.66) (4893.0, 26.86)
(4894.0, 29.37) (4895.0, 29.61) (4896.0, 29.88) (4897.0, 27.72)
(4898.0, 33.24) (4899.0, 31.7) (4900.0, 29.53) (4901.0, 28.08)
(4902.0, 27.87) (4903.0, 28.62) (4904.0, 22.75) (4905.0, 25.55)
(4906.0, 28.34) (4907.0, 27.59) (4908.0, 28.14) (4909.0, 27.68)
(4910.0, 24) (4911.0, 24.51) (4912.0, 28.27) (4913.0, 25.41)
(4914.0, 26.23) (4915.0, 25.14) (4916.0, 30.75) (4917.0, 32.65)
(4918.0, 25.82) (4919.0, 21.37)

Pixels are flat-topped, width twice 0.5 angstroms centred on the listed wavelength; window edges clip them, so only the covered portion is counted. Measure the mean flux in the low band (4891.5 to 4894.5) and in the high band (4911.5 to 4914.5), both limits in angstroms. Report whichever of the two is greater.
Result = 26.6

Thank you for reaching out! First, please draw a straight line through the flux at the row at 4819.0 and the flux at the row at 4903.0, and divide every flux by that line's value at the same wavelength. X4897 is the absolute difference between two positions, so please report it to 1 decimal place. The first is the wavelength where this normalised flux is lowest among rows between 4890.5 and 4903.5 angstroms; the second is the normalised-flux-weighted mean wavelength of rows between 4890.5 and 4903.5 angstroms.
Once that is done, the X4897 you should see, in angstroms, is 6.2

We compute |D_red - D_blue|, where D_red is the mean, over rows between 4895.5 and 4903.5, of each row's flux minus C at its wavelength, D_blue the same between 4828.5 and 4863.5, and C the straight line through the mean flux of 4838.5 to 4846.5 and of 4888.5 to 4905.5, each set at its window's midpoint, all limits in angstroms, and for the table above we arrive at 4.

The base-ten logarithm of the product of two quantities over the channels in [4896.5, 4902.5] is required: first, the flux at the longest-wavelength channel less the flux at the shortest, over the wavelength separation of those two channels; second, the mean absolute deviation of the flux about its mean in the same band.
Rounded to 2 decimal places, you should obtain -1.25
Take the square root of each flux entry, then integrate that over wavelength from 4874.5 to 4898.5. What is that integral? 123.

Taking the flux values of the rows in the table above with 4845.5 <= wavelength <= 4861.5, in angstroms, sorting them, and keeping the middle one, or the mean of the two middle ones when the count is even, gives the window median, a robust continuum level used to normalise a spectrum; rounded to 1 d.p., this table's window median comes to 24.9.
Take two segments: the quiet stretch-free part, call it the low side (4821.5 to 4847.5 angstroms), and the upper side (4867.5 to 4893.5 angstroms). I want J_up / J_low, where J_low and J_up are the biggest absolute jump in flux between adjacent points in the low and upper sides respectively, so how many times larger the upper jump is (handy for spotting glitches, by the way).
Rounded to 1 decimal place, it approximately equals 1.4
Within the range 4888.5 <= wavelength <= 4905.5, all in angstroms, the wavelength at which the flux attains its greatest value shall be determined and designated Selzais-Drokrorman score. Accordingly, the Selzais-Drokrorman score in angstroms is 4898.0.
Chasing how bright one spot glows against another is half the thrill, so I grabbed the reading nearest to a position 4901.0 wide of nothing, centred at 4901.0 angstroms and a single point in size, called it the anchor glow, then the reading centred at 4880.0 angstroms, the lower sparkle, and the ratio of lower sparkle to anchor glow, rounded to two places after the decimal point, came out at 0.96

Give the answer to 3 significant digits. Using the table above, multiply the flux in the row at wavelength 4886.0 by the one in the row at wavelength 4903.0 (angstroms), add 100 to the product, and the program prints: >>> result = 763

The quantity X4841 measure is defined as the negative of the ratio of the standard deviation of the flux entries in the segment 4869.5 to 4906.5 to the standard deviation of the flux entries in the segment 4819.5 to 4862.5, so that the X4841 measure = -0.82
